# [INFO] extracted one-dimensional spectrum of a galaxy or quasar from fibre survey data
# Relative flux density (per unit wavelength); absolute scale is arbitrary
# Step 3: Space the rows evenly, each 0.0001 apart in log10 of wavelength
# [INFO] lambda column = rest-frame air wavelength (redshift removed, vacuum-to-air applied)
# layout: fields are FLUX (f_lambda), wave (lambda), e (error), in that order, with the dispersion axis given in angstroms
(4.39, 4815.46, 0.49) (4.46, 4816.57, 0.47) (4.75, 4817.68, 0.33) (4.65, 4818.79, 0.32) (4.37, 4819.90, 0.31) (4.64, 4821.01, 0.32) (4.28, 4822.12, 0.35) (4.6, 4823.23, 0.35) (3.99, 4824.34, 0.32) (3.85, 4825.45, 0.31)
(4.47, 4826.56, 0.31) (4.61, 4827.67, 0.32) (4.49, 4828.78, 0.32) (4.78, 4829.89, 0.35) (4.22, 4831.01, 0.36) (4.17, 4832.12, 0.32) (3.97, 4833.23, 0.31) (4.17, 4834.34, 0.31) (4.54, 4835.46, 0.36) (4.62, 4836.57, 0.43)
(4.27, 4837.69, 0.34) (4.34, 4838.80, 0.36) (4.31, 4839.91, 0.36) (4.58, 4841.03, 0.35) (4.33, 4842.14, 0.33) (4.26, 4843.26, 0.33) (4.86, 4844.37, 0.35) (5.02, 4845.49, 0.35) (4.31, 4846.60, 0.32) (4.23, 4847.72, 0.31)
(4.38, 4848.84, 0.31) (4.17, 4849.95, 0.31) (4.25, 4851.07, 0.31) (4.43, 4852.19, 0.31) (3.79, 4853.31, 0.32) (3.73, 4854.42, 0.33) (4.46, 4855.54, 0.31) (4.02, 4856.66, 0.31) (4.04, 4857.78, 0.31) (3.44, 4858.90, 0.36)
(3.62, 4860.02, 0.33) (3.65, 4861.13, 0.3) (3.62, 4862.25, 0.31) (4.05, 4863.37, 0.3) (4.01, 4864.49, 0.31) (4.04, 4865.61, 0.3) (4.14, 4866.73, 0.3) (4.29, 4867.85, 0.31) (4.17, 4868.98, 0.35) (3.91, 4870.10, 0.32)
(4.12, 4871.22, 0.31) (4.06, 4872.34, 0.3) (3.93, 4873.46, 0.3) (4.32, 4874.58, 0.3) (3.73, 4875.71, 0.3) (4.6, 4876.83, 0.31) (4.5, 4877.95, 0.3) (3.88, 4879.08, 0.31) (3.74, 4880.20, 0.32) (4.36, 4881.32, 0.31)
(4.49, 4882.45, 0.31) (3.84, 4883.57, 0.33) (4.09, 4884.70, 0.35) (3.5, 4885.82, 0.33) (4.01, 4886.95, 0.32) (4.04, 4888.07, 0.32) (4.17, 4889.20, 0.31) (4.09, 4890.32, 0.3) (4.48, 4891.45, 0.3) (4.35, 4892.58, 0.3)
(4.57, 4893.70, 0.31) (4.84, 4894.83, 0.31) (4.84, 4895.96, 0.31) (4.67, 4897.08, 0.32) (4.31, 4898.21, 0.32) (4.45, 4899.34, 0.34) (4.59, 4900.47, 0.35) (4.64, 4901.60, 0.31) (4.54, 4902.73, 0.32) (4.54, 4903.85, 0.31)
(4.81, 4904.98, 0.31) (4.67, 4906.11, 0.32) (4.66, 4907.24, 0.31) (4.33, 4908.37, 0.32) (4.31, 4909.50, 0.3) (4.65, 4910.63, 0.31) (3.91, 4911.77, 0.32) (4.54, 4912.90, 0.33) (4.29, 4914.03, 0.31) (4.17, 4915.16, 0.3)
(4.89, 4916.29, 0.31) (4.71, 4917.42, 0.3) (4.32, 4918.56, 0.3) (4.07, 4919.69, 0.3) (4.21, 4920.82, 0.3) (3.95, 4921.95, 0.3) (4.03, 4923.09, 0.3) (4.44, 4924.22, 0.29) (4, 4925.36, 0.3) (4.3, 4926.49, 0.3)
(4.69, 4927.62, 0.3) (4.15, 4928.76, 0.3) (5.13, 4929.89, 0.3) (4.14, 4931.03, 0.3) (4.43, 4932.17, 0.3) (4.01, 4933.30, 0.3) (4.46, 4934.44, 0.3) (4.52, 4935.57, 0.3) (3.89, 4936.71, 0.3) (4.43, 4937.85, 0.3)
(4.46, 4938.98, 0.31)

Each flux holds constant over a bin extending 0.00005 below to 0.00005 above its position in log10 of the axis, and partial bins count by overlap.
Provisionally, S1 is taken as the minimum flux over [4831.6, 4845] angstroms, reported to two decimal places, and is 3.97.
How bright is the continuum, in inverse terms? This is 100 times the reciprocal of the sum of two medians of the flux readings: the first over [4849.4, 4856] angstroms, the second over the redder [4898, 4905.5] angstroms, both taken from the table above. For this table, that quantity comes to 11.4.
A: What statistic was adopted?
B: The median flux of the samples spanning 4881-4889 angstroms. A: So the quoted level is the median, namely 4.04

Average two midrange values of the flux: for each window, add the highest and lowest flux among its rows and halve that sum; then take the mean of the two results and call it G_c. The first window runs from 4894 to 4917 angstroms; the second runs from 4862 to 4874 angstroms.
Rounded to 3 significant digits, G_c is 4.18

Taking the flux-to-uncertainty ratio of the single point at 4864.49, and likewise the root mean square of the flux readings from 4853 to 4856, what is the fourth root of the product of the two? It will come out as 2.68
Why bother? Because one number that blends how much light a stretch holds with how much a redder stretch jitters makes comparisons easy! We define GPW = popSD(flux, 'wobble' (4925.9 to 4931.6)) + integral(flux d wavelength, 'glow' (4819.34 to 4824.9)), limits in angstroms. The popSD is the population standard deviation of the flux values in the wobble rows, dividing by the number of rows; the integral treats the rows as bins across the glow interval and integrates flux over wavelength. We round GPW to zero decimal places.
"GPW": 25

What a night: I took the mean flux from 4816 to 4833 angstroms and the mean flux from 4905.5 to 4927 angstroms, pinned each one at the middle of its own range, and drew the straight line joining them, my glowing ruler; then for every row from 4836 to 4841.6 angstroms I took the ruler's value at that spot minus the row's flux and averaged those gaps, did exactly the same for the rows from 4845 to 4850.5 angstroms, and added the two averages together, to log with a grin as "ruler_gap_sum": -0.04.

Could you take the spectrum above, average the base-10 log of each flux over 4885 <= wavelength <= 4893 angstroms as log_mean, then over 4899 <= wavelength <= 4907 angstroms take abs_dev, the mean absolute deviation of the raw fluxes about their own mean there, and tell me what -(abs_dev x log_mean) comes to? -0.053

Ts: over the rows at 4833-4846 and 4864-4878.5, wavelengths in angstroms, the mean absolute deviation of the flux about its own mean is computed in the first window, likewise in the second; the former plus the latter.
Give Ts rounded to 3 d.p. 0.419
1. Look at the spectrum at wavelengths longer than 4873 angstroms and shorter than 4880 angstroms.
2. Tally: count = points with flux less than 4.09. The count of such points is 3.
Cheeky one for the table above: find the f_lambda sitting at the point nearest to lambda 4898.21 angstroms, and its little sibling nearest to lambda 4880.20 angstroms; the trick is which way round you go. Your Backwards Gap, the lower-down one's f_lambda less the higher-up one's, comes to -0.6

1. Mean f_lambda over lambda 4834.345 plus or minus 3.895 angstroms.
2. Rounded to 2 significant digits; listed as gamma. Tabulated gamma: 4.3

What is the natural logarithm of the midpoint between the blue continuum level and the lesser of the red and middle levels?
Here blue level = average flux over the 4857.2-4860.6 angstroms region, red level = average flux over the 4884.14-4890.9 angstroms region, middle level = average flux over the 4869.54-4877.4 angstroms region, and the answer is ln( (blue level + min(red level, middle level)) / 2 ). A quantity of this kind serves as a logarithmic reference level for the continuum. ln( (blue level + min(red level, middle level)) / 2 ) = 1.35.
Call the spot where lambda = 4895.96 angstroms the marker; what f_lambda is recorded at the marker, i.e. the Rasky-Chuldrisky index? 4.84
